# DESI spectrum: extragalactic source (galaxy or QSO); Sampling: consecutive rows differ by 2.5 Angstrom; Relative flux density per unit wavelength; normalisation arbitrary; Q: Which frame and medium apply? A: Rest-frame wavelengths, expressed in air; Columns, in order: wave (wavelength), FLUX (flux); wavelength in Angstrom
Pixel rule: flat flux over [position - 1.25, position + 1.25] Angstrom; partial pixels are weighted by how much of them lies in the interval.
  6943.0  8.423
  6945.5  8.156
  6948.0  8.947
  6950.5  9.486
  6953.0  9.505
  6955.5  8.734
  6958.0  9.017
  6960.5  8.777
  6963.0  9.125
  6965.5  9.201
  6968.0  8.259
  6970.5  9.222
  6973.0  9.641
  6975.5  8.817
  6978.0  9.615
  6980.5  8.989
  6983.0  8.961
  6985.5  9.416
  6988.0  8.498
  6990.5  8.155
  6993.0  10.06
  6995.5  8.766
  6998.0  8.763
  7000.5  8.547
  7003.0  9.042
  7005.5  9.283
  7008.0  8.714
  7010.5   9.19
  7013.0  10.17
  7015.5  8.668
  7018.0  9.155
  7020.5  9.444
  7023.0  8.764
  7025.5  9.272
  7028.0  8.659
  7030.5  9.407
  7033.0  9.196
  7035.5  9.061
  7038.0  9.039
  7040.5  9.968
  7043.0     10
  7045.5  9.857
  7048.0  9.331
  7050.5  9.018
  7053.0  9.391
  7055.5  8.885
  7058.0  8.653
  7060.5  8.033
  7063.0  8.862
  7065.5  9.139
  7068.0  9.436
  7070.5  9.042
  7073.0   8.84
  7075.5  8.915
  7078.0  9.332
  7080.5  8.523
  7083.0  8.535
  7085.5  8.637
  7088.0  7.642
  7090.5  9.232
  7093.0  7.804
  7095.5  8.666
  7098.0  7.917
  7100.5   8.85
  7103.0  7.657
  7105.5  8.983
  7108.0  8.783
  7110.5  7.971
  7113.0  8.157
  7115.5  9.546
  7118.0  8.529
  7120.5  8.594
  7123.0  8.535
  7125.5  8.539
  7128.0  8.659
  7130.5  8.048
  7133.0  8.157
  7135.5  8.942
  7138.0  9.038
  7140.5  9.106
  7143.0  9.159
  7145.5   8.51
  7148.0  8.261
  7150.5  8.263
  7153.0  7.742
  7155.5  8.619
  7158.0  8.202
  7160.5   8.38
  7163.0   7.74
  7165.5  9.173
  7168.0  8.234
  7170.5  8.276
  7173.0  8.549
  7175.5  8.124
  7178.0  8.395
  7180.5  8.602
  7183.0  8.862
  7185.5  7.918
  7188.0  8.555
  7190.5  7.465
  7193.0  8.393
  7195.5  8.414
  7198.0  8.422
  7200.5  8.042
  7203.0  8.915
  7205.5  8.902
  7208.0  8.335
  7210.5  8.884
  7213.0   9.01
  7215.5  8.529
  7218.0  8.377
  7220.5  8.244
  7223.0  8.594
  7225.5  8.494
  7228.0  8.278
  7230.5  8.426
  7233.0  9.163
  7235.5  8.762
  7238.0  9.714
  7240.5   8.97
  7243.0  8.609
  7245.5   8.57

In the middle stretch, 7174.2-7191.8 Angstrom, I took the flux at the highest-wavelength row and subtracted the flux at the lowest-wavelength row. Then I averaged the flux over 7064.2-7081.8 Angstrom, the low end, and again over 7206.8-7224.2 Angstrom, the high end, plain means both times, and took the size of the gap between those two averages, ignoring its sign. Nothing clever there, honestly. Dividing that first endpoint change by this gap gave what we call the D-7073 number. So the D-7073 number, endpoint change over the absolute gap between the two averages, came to -1.4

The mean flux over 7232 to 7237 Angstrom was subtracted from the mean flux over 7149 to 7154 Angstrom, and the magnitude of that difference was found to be 0.96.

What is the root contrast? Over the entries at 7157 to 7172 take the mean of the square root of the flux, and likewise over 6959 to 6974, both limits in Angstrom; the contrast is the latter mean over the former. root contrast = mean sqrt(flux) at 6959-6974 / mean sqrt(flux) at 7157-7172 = 1.04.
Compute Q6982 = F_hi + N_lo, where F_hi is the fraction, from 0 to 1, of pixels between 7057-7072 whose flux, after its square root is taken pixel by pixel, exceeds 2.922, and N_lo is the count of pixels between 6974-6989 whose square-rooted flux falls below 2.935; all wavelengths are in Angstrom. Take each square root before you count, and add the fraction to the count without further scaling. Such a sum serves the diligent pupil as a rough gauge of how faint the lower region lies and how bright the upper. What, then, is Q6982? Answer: 1.8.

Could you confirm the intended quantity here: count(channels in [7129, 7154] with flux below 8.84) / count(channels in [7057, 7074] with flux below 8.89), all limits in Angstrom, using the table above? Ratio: 1.50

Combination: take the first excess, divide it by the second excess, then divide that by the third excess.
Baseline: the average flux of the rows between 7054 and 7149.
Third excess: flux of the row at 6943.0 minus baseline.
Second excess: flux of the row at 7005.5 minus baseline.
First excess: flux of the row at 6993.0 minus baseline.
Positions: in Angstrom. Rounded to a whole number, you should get -10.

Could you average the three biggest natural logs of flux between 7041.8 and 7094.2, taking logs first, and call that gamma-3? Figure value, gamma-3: 2.28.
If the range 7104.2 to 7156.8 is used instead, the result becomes 2.23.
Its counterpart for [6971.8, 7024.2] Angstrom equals 2.30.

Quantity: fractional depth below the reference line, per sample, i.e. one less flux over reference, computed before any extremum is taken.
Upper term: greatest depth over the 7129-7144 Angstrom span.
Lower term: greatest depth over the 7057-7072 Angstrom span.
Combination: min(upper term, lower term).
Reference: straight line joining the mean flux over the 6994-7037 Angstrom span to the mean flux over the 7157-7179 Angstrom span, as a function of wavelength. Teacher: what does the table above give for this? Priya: 0.06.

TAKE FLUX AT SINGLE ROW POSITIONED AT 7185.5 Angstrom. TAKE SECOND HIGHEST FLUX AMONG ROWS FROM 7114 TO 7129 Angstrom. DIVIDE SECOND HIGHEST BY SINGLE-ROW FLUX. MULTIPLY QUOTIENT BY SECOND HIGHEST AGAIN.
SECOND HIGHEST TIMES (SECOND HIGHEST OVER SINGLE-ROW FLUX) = 9.5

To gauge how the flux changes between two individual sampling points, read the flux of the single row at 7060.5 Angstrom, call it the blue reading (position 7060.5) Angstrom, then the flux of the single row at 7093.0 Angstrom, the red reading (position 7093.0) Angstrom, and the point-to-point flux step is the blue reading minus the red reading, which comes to 0.23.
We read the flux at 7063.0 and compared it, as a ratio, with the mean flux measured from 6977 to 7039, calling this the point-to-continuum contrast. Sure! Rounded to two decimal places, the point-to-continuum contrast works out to 0.98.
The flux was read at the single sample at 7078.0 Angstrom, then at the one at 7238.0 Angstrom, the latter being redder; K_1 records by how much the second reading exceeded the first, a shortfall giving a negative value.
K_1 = 0.4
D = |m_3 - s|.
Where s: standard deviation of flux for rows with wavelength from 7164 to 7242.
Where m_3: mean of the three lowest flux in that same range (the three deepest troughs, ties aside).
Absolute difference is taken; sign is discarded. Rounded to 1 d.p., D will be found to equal 7.4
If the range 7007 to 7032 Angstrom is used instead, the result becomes 8.2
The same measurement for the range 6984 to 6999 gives 7.8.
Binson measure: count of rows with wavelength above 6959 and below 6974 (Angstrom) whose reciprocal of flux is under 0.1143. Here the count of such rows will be 5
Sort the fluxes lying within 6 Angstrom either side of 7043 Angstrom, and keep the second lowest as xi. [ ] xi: 9.331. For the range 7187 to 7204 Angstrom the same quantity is 8.042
